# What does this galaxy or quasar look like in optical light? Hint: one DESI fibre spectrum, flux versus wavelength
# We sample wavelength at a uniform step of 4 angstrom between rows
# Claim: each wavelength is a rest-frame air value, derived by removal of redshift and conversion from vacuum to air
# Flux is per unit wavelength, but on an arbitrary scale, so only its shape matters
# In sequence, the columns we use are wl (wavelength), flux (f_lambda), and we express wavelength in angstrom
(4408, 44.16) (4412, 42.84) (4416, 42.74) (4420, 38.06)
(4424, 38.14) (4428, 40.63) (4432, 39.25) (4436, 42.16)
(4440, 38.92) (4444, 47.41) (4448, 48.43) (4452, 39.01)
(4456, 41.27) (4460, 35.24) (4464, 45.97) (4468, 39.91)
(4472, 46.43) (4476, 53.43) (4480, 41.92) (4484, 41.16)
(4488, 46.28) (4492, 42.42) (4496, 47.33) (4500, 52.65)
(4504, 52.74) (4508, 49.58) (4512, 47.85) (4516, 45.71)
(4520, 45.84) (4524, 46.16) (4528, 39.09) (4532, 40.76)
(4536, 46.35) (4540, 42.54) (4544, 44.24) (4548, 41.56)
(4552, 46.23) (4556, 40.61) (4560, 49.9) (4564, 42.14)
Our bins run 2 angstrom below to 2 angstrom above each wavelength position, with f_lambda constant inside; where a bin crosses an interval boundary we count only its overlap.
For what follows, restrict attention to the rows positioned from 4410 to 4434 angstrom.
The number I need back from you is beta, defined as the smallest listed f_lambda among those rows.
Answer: 38.06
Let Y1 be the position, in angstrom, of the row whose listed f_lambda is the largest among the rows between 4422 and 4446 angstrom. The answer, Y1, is 4444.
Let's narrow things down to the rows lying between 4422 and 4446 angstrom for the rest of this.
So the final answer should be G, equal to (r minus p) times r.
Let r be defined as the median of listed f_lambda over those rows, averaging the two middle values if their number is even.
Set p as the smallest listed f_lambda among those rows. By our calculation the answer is 72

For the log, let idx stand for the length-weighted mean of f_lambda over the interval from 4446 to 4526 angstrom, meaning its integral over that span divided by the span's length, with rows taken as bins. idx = 45.5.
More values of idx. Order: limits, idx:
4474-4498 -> 45.4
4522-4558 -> 43.1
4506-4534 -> 45.0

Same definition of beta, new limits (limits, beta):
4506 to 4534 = 39.09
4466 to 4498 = 39.91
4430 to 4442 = 38.92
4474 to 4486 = 41.16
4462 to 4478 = 39.91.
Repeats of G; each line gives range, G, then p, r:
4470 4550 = 318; 39.09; 46.0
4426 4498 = 286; 35.24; 42.0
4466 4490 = 185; 39.91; 44.1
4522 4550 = 147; 39.09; 42.5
